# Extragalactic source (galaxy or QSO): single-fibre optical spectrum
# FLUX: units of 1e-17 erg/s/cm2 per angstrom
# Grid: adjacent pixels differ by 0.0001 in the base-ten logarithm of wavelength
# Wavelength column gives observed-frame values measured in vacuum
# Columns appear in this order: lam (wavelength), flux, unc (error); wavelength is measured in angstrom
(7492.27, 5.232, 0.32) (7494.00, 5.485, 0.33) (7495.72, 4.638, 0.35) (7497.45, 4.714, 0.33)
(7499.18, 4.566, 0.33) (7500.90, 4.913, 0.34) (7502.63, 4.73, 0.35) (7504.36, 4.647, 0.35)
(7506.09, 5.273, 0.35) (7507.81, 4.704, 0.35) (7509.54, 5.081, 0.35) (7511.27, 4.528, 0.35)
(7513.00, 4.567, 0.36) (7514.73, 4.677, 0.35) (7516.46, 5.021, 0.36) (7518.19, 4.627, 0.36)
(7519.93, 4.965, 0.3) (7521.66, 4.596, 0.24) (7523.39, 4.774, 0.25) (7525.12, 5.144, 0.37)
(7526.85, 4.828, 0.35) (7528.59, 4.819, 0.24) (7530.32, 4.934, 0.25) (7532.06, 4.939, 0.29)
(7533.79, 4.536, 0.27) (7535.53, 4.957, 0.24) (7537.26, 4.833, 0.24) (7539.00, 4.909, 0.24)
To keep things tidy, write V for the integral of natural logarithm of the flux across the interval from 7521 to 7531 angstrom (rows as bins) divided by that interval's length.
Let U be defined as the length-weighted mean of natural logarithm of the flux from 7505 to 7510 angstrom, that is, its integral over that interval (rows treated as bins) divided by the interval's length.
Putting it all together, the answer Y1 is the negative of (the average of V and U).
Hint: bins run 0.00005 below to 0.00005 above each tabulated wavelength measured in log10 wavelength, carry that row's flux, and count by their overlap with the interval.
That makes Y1 -1.59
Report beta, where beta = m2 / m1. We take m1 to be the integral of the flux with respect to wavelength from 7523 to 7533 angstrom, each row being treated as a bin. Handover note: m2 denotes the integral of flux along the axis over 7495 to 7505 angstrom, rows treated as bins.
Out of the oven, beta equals 0.96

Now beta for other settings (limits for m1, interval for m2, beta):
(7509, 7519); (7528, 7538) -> 1.02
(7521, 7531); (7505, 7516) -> 1.09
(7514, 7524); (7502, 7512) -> 1.01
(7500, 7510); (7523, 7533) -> 1.00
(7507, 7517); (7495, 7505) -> 0.99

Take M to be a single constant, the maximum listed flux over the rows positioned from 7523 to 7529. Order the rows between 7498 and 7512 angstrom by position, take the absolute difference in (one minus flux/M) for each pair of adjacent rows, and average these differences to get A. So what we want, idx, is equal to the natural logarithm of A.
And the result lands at -2.6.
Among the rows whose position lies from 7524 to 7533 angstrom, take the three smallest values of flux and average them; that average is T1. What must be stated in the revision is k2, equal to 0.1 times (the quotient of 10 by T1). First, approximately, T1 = 4.86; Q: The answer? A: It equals 0.206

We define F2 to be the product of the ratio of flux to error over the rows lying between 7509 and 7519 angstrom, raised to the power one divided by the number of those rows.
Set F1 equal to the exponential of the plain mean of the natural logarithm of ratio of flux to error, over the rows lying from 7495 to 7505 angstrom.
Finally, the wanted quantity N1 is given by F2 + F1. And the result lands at 27.1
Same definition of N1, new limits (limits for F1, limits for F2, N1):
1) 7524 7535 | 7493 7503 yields 31.0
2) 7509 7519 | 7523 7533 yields 30.4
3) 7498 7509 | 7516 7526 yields 29.6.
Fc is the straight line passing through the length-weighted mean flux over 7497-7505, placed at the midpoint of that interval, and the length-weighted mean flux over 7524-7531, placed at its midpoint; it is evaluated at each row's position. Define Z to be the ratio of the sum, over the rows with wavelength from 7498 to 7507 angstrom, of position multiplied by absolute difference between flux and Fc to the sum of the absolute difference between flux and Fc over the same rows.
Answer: 7503.8 angstrom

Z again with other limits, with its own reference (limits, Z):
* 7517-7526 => 7521.7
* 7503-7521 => 7511.4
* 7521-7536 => 7527.9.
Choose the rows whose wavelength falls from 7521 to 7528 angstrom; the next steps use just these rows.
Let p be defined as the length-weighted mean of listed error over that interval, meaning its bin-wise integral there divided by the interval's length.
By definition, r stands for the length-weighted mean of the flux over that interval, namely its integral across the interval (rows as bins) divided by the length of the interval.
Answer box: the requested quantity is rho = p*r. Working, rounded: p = 0.30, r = 4.84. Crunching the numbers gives 1.46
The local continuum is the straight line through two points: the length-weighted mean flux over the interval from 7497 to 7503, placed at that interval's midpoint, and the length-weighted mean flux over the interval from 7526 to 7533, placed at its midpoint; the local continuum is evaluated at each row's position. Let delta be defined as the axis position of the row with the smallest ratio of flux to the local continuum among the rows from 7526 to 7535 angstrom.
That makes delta 7533.79 angstrom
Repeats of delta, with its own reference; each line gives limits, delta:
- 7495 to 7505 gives 7499.18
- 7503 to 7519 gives 7511.27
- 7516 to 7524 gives 7521.66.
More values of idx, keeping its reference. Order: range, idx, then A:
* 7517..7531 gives -3.1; 0.047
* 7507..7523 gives -2.8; 0.061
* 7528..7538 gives -3.2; 0.042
